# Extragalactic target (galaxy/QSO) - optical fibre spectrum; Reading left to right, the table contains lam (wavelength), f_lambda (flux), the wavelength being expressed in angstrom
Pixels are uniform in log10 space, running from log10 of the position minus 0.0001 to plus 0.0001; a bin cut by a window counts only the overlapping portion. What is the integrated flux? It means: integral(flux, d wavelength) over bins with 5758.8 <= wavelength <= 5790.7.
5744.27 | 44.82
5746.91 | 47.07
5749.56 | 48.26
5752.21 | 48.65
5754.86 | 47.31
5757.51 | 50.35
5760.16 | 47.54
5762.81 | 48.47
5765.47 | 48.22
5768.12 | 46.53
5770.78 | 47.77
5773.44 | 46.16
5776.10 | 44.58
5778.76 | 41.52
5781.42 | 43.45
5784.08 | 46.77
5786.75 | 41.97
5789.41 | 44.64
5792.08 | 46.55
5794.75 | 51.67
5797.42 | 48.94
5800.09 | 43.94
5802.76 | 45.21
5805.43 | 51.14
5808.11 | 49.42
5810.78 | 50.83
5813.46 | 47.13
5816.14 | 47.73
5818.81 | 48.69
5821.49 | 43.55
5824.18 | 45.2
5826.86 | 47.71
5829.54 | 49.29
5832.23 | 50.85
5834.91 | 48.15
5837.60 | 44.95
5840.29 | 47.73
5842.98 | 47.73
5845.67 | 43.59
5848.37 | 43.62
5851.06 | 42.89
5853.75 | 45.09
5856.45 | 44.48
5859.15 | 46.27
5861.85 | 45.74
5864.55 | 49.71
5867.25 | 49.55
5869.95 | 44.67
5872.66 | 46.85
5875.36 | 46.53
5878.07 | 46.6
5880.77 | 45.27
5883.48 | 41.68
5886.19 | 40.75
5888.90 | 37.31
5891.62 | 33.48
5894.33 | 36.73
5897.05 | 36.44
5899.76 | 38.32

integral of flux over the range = 1456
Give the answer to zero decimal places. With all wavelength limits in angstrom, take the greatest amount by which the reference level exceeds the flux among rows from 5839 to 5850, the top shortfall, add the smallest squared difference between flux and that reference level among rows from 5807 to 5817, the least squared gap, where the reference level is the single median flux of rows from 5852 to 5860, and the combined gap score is 6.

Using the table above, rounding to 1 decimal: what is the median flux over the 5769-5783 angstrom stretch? 44.6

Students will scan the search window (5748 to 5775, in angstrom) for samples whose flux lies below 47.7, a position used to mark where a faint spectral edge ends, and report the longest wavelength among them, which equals 5773.44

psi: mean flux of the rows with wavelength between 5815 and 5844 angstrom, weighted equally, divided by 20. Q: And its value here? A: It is 2.371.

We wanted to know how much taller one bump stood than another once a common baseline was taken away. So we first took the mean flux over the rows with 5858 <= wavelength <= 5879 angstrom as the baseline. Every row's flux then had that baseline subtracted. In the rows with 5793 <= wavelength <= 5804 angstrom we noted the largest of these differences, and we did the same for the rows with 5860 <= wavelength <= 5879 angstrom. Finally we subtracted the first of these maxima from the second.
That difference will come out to -2.0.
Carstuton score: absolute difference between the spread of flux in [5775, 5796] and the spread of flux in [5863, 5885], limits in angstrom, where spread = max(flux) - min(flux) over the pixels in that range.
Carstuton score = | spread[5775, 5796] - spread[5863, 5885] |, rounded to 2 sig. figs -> 2.1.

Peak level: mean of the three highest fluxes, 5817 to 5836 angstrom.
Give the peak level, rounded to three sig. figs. 49.6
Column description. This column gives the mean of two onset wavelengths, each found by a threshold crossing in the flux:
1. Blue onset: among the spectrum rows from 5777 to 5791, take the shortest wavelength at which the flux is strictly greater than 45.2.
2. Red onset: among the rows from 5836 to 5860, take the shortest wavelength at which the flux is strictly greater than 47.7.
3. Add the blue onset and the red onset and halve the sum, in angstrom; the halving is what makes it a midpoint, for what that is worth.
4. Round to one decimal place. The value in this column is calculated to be 5812.2 angstrom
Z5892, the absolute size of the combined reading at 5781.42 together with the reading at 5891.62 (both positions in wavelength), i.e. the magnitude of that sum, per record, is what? 77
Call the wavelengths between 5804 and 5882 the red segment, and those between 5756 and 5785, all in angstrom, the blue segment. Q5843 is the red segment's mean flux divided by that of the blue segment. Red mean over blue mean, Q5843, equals 1.01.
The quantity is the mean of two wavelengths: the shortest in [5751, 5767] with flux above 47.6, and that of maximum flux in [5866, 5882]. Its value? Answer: 5809.7 angstrom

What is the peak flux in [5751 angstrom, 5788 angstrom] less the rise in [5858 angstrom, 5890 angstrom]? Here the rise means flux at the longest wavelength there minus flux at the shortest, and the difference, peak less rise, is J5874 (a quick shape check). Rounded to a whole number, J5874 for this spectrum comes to 59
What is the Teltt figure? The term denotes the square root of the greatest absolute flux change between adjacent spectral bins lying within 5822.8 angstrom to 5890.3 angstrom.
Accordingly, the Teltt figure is 2.21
